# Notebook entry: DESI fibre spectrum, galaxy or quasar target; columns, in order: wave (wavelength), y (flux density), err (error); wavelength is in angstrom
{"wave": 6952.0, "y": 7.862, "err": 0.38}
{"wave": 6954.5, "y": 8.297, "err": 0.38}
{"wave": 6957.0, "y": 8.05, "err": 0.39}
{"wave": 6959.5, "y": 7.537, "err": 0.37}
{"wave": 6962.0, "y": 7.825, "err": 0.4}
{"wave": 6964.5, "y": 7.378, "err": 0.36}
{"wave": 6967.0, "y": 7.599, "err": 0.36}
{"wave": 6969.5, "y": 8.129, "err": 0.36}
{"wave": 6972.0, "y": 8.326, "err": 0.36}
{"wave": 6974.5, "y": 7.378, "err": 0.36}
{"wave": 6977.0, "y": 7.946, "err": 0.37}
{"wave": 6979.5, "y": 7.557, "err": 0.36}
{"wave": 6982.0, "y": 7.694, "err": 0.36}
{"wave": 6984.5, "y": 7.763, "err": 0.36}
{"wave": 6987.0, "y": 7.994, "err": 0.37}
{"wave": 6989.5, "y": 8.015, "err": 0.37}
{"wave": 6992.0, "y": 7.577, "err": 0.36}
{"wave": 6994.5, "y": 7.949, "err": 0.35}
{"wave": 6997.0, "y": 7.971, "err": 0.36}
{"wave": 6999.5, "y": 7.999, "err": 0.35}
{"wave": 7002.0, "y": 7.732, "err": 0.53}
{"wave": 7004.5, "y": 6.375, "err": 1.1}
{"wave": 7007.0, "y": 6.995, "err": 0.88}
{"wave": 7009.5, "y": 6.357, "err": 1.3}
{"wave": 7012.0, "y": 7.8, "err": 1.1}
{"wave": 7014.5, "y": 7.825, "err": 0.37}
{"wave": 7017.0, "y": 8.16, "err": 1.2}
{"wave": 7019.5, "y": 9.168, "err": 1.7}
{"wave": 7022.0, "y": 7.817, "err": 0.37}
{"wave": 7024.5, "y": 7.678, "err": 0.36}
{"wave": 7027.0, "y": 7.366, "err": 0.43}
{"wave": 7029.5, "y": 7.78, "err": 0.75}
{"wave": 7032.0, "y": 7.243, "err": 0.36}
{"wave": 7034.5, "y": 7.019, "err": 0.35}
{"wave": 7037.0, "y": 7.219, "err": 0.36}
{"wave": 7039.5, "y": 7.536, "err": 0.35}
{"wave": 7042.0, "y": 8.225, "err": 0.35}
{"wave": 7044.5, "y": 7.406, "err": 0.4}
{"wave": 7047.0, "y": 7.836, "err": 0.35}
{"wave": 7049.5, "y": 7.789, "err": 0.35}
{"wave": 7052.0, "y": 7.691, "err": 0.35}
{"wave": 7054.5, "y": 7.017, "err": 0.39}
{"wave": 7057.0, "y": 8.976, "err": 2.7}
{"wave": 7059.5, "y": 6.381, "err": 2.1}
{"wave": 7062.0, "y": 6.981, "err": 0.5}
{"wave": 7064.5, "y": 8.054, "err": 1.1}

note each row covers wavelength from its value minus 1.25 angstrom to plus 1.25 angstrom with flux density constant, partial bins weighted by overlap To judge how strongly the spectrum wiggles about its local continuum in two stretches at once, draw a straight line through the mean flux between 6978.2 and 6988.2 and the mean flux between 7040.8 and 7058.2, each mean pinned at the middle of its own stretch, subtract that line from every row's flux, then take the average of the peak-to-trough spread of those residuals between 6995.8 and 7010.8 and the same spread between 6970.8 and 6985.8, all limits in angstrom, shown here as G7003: 1.30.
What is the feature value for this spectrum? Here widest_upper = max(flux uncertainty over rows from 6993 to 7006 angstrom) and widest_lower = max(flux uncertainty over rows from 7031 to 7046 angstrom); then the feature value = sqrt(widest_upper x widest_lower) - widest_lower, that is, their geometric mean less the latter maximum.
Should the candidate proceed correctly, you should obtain 0.3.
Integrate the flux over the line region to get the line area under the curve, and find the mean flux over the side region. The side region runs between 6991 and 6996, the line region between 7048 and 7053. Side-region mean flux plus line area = 46.5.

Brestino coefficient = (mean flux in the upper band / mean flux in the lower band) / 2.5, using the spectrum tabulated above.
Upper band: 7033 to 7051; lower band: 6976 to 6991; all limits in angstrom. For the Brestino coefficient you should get 0.387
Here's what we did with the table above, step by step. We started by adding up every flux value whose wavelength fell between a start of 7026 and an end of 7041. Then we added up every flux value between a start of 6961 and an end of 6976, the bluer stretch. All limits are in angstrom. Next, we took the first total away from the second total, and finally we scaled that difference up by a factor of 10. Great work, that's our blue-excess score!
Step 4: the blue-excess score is 25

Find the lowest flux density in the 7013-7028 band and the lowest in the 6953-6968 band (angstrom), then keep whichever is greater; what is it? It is 7.38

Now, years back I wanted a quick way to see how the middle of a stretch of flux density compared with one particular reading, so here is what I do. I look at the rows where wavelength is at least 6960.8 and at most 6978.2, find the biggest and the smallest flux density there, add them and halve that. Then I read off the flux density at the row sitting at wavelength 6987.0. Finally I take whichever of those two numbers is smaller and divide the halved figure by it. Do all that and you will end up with 1.00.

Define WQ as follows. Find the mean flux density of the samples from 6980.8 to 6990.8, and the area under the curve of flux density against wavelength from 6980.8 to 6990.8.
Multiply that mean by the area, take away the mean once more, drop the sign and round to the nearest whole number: 611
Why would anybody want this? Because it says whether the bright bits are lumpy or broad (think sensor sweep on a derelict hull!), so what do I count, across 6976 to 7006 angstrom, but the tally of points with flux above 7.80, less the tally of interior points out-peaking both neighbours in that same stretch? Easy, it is 4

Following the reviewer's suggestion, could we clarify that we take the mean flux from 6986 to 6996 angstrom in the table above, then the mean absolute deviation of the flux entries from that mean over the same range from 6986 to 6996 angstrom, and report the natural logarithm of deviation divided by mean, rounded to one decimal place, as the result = -3.9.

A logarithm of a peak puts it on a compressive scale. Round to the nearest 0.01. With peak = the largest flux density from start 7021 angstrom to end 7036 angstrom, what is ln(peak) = 2.06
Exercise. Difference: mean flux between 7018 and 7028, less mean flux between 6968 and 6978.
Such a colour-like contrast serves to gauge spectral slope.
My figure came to 0.1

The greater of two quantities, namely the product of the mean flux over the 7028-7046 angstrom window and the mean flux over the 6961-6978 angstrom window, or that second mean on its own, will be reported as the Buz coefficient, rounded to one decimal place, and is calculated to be 58.4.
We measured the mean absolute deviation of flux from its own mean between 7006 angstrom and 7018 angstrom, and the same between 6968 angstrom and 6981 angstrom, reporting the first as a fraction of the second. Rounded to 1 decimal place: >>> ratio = 1.9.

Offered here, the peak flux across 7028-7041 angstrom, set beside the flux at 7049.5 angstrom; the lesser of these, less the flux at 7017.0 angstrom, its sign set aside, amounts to 0.4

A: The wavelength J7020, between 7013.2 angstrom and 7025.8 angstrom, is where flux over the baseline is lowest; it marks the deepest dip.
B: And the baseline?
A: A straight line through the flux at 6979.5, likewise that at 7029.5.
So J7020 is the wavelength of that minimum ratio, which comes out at 7024.5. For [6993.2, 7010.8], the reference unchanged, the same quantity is 7009.5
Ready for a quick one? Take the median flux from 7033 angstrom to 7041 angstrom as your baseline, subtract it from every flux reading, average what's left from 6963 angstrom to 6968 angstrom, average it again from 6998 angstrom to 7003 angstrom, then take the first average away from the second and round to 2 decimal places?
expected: 0.38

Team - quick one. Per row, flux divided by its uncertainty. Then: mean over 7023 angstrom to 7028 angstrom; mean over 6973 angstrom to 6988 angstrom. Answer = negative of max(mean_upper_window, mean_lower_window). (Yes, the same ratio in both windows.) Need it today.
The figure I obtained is -21.3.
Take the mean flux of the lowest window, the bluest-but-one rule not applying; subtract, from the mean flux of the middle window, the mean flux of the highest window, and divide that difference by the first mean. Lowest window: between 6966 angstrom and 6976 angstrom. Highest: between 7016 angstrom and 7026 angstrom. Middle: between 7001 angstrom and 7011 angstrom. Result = -0.17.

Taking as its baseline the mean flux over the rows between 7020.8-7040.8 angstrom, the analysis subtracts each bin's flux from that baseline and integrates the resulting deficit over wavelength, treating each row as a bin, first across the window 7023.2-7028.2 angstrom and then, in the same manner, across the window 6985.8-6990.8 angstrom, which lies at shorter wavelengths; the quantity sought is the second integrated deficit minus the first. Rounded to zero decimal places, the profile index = -2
